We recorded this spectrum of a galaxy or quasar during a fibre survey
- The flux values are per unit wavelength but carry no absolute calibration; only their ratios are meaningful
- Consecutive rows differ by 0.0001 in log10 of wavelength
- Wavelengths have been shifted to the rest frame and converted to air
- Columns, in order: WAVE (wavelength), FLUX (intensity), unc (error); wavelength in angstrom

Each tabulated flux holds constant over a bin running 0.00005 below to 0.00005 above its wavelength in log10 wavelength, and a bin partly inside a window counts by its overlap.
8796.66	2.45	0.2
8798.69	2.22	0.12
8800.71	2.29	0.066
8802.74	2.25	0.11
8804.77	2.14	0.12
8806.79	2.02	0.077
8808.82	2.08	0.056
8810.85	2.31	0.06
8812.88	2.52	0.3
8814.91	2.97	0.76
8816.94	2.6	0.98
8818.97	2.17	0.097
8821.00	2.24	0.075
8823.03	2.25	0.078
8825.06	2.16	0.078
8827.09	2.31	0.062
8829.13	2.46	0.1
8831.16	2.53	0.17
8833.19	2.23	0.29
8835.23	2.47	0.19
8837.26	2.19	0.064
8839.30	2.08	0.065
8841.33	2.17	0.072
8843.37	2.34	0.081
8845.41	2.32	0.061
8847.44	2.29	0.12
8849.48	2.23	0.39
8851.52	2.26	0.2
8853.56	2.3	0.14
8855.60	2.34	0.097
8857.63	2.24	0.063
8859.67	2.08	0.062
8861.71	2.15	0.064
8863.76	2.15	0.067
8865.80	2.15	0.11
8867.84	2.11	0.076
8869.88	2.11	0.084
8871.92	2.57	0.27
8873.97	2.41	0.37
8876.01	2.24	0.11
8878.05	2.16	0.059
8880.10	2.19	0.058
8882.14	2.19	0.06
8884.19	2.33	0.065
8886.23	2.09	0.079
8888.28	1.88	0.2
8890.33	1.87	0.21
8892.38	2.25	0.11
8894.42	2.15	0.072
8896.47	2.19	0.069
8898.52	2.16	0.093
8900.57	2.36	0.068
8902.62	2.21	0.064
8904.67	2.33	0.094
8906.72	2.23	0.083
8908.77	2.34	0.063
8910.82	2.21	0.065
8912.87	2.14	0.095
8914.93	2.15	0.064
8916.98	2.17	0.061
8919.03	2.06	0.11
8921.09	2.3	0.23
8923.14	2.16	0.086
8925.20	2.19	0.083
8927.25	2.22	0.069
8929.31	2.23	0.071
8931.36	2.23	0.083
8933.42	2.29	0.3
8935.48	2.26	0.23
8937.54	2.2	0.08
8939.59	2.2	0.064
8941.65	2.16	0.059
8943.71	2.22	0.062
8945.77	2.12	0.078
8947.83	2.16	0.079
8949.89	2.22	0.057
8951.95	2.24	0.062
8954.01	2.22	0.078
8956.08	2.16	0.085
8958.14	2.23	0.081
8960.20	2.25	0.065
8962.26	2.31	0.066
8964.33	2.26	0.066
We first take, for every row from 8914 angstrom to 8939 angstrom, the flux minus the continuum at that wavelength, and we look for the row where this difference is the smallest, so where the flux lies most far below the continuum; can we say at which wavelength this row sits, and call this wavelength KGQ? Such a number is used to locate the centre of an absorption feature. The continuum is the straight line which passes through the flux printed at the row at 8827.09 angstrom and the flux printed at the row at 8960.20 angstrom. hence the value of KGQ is 8919.03 angstrom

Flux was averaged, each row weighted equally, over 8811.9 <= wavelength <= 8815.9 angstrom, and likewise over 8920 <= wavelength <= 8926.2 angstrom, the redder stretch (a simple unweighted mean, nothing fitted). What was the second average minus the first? -0.53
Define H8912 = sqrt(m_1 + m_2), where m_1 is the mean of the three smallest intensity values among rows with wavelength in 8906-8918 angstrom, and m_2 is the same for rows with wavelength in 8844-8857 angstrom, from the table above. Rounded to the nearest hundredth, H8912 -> 2.10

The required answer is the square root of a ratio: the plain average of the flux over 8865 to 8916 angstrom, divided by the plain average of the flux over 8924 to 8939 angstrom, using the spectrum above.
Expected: 0.99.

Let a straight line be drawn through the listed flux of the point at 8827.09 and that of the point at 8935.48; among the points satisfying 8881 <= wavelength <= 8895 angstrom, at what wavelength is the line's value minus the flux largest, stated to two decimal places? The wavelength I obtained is 8890.33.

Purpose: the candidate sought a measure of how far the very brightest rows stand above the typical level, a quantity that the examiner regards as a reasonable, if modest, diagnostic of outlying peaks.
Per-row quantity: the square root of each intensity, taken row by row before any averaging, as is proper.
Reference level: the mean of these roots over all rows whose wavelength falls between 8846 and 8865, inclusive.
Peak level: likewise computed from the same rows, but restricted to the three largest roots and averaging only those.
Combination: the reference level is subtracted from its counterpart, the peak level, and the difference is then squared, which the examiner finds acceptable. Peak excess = 0.0008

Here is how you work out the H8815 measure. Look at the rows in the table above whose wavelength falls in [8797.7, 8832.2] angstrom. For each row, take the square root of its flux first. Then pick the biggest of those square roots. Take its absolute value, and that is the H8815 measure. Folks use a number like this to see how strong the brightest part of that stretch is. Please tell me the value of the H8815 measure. 1.72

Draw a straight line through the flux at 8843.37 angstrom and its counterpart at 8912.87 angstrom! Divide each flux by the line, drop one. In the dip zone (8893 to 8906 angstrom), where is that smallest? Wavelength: 8894.42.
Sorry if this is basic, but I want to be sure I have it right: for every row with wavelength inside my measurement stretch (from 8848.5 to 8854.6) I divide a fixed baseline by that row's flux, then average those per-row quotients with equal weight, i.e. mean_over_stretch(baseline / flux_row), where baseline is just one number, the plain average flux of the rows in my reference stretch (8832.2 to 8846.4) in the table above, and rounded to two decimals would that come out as 1.00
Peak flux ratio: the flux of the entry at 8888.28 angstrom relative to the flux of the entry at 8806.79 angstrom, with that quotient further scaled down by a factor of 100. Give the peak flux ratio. 0.0093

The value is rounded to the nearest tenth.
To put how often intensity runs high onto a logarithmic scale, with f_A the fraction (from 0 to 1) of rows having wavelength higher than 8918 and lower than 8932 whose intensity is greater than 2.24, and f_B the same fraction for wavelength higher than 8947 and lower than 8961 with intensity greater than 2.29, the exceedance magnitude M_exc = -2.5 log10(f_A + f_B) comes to 2.1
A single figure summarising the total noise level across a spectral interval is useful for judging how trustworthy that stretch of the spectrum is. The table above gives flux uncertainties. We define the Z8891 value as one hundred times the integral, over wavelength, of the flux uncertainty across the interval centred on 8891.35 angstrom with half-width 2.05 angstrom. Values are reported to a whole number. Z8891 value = 66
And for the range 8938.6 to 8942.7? 25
